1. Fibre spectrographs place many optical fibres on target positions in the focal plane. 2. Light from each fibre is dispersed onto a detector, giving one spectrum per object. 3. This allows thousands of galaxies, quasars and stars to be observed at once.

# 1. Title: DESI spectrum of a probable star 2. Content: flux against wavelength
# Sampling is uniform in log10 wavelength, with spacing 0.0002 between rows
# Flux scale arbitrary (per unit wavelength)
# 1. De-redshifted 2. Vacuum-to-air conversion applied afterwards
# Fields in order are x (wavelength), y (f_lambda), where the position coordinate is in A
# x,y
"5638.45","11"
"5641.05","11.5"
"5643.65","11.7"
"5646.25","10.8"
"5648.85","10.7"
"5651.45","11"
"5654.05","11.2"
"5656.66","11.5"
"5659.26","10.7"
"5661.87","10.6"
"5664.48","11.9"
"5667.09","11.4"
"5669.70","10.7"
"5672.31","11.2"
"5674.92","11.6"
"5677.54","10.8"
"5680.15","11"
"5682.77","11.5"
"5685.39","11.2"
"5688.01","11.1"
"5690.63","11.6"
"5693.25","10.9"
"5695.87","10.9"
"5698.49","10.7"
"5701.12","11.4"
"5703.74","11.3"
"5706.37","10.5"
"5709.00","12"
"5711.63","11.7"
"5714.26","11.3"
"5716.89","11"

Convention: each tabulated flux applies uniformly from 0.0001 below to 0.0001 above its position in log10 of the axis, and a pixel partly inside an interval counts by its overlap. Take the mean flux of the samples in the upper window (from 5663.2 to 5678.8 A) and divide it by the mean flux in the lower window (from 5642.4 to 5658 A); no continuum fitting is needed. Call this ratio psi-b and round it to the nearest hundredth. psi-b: 1.01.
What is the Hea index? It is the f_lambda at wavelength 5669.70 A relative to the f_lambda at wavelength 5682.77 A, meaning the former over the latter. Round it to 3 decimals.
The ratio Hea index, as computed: 0.930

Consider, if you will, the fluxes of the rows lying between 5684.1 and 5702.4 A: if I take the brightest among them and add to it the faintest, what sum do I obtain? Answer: 22.30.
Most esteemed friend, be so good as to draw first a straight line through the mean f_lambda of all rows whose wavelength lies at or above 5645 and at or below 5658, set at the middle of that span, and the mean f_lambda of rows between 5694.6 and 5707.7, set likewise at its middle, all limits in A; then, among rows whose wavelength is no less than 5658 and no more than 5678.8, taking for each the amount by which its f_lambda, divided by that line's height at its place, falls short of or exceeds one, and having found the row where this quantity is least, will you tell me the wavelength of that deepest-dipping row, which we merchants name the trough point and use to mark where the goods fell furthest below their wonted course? 5661.87 A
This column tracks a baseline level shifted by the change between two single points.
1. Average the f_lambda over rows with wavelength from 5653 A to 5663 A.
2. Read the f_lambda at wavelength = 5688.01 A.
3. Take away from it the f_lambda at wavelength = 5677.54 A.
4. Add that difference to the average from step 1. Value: 11.3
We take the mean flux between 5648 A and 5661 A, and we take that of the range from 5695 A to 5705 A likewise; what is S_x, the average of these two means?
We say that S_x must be 11.05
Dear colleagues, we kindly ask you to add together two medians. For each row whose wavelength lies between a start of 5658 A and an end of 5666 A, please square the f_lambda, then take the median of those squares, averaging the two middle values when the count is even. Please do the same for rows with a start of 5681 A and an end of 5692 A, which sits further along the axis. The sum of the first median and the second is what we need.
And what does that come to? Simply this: 243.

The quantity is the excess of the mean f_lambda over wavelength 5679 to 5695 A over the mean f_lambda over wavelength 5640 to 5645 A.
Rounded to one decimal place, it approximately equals -0.4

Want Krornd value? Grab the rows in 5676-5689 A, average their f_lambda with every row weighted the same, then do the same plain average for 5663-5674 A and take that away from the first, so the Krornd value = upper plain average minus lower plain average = -0.18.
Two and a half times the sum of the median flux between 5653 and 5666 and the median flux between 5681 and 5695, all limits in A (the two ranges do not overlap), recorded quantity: 56.0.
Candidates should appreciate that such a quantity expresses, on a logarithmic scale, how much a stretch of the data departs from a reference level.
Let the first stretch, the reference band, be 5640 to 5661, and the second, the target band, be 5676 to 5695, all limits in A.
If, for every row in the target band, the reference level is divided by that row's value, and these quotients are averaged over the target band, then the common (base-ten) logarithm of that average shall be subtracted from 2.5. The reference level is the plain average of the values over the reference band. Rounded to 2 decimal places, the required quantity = 2.50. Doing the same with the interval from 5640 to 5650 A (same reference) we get 2.50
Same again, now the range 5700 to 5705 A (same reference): 2.51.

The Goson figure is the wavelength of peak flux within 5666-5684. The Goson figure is 5674.92 A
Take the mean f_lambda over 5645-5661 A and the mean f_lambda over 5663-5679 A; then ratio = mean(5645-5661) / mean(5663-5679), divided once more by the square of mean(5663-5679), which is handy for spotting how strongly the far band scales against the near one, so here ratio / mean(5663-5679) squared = 0.0077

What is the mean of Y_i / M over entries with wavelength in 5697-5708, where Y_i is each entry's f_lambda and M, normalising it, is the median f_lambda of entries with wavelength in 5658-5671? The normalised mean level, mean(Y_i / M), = 1.03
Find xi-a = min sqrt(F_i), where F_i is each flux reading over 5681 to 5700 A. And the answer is 3.27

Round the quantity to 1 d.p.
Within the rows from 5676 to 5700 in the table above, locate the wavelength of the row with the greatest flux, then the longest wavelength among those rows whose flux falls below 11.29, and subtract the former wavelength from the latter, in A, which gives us 7.9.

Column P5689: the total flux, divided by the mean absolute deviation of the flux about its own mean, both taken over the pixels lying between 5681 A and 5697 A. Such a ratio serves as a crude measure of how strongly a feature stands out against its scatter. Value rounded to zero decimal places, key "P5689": 288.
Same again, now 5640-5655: 211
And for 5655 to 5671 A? 143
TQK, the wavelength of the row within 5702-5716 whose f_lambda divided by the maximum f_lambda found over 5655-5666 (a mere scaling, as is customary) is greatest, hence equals 5709.00 A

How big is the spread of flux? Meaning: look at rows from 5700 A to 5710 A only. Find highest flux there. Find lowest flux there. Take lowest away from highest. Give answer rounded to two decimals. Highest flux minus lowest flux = 1.50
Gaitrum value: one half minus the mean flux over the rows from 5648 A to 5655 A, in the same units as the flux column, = -10.5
